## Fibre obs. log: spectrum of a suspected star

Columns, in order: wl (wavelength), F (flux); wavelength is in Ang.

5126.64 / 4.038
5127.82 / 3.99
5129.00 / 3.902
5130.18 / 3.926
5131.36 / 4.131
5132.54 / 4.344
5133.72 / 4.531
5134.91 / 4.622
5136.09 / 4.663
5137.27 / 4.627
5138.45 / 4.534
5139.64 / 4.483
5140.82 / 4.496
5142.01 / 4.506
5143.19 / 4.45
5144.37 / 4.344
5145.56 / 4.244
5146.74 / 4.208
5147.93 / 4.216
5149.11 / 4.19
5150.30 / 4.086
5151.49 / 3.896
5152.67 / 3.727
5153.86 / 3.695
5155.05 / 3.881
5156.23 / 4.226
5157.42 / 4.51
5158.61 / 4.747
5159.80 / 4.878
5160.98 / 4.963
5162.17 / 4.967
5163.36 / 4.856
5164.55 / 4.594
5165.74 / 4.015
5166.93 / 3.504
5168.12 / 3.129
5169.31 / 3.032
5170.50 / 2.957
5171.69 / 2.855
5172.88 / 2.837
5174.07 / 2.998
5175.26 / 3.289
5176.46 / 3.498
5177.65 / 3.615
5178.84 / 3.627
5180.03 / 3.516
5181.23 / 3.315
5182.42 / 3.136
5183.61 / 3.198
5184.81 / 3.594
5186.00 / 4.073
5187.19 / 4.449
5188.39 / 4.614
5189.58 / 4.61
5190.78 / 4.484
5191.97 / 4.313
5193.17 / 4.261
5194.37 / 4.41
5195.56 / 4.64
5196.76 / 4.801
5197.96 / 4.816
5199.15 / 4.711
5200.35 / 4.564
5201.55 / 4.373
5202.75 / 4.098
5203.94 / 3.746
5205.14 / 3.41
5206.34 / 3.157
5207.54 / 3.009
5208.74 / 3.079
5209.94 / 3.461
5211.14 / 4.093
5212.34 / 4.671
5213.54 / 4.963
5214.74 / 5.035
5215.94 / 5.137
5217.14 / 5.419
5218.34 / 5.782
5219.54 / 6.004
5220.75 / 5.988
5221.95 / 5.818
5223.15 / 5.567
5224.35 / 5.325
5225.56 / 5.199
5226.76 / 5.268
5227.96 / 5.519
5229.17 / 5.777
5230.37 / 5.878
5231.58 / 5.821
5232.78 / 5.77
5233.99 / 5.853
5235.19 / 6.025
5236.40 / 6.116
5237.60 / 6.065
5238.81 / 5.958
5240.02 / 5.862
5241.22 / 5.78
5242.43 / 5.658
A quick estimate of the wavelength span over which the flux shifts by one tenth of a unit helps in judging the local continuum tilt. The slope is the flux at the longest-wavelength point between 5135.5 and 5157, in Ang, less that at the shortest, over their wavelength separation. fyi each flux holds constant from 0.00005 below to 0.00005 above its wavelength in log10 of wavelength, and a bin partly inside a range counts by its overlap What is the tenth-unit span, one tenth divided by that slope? -5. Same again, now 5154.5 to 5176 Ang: -3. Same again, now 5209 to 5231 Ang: 1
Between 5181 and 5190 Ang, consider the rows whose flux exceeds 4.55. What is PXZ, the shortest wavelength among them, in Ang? 5188.39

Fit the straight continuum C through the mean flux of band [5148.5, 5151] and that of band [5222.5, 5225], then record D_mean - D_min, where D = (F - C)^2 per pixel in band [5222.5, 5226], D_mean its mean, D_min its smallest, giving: 0.02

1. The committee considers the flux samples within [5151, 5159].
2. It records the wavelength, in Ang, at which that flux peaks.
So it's 5158.61 Ang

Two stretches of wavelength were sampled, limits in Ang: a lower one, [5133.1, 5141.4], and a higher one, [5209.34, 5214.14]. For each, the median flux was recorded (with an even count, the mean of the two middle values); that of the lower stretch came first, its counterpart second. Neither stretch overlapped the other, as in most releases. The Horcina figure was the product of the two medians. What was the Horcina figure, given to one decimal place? 19.9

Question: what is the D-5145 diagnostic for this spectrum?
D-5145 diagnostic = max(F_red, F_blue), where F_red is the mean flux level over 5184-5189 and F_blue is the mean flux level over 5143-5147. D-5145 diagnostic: 4.31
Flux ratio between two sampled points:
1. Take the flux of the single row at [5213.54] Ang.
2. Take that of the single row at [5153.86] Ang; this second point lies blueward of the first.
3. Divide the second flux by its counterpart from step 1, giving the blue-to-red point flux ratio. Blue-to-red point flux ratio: 0.74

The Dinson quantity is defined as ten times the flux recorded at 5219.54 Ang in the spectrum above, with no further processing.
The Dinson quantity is 60.0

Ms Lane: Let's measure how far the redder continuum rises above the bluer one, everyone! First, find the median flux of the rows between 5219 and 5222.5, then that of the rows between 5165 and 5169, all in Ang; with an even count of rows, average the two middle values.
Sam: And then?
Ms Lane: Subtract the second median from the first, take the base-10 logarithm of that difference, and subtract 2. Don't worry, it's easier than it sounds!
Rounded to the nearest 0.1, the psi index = -1.6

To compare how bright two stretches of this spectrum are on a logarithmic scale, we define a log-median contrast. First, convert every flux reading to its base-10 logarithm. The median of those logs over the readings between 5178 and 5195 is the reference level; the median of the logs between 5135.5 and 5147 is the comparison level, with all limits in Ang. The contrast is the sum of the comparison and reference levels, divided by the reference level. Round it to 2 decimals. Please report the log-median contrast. 2.05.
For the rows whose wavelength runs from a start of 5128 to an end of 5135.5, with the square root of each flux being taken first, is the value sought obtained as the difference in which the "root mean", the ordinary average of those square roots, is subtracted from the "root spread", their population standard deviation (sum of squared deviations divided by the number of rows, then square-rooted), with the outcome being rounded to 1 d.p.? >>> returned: -2.0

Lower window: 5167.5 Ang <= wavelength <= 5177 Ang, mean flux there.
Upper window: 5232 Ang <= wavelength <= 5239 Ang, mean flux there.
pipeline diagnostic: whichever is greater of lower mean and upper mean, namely 6.0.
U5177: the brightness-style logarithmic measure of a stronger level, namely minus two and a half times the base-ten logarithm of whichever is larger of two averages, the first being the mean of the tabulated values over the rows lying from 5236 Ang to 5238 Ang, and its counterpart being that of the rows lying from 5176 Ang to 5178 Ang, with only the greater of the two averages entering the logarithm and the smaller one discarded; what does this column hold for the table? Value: -1.96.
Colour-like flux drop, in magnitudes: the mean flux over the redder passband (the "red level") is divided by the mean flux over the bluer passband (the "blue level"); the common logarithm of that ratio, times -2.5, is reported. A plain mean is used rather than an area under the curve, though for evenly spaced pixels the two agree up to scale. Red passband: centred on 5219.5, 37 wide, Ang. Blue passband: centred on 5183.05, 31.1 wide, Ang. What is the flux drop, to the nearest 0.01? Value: -0.31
